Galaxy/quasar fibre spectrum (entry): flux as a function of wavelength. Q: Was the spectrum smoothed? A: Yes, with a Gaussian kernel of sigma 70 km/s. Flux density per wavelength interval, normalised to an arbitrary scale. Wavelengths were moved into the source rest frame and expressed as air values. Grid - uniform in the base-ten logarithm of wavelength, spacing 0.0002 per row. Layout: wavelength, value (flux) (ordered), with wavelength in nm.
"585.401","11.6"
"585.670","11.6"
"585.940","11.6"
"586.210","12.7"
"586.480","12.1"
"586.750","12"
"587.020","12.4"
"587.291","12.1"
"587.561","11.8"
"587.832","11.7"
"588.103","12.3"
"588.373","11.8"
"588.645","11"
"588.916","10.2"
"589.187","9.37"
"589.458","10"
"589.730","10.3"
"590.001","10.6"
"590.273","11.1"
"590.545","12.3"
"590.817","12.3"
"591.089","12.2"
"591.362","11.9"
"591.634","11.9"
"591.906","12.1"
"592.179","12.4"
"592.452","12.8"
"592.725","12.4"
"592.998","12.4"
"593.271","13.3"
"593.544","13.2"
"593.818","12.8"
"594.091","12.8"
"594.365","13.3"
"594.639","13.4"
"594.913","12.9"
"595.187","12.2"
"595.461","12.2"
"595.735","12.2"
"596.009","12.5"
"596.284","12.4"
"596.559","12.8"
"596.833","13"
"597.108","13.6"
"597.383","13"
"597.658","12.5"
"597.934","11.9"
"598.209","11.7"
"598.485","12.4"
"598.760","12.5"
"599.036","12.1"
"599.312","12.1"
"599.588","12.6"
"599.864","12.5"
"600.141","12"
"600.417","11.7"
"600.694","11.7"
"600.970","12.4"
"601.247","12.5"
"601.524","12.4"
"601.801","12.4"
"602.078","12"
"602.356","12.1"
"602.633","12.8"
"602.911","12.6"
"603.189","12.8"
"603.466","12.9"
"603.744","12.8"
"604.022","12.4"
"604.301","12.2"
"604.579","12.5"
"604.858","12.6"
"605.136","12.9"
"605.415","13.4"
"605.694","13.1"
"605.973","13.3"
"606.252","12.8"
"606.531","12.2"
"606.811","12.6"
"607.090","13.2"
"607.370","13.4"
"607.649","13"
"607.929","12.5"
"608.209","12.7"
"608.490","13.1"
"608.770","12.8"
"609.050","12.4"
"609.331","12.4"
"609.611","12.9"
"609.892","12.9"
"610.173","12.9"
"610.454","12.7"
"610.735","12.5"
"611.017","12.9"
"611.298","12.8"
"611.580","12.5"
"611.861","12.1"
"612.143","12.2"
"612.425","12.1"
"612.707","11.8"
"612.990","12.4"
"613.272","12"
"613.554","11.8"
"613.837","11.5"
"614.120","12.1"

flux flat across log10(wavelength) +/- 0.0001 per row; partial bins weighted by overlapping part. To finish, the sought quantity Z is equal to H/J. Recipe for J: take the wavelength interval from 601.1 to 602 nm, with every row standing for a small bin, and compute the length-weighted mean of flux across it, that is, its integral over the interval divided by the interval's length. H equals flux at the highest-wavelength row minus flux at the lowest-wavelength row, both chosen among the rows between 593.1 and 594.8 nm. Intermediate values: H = 0.10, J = 12.4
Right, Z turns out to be 0.008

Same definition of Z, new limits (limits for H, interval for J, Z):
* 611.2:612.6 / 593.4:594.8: -0.053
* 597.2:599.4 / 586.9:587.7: -0.074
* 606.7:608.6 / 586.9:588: 0.042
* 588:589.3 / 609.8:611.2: -0.229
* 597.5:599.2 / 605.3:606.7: -0.031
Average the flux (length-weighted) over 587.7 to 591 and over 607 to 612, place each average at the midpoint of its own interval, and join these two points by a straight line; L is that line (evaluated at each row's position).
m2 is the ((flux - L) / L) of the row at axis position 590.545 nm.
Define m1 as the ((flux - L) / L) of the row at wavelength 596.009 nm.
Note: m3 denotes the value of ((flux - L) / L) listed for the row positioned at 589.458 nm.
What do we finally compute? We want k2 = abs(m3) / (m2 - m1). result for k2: 3.9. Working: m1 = 0.07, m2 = 0.10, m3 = -0.10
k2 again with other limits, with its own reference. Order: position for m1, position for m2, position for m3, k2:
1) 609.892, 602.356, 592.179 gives -6.6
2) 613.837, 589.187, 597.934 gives -0.3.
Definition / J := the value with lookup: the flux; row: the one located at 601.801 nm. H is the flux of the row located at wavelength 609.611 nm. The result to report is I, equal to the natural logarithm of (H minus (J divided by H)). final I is 2.48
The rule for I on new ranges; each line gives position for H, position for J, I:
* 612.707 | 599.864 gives 2.37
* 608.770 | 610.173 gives 2.47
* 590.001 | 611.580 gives 2.24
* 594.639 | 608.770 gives 2.52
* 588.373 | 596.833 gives 2.37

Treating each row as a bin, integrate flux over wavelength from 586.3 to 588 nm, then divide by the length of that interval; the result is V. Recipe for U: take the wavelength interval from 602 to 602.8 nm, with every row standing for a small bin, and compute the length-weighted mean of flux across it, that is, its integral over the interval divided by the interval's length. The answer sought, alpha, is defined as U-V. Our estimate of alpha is 0.3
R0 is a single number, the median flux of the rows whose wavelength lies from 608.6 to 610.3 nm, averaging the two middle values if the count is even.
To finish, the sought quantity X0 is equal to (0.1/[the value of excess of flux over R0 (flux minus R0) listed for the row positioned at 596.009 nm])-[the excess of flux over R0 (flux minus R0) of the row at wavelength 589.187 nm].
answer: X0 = 3.2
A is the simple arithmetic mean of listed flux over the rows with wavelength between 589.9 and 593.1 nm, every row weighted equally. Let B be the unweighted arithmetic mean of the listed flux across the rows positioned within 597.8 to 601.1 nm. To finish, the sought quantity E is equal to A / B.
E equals 0.99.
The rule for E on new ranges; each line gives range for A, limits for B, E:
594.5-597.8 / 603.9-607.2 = 1.00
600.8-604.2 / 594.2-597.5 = 0.98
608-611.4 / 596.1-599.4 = 1.02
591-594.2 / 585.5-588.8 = 1.05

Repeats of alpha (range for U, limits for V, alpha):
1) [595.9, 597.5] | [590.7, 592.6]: 0.7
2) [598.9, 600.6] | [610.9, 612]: -0.4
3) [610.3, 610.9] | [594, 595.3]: -0.3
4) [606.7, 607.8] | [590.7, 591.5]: 0.9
